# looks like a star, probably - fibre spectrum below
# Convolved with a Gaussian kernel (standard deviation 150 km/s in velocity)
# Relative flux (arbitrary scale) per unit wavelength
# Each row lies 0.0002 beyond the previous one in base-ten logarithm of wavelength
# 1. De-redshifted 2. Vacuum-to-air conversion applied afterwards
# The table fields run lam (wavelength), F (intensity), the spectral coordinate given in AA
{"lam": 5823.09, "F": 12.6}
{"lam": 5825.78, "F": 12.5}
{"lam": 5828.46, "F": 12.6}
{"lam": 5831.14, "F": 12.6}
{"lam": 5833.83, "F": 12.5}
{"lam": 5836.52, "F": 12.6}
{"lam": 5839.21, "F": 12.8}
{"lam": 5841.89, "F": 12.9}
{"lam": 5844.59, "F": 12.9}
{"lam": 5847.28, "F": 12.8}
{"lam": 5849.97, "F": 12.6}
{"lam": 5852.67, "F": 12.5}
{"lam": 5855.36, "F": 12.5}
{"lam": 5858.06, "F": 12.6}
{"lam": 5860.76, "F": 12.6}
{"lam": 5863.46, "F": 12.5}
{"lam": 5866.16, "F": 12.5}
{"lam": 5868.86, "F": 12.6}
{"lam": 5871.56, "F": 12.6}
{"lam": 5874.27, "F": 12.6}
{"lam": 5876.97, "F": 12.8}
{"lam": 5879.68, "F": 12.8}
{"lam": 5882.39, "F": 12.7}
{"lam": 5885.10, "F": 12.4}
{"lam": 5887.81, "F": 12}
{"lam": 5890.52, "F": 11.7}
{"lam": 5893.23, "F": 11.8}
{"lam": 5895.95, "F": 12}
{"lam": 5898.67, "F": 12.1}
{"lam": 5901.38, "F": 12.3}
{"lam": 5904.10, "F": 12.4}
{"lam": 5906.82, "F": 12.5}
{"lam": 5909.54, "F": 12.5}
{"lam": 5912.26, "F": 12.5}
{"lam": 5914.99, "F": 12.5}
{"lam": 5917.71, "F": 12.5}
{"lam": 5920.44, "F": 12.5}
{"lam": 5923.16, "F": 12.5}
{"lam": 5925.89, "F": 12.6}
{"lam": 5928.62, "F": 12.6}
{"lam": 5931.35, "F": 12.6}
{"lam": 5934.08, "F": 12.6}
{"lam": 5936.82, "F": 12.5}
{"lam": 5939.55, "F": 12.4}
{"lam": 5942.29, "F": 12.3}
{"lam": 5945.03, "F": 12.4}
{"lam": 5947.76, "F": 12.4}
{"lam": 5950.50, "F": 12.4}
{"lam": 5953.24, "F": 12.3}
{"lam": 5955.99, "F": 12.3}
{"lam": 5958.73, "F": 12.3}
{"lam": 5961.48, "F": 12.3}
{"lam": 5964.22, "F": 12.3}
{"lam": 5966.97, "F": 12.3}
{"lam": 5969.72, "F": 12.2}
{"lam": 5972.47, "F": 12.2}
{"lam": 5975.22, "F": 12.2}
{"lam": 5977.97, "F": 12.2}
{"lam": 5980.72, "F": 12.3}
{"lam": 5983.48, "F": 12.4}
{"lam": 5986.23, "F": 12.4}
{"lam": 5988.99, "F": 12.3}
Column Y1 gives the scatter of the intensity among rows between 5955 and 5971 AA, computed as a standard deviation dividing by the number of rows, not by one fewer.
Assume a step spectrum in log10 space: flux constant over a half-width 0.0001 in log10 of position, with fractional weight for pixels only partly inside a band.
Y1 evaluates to 0.04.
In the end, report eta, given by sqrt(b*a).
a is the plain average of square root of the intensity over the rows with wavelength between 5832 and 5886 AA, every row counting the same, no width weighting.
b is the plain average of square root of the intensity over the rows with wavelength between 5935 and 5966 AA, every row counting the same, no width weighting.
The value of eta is 3.53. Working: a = 3.56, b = 3.515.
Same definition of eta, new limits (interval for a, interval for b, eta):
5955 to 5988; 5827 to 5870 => 3.53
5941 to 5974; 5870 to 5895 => 3.51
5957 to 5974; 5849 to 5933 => 3.52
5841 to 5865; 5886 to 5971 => 3.54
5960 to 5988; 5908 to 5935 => 3.52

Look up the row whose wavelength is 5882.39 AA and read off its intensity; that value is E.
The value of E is 12.7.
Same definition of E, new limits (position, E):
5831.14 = 12.6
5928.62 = 12.6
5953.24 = 12.3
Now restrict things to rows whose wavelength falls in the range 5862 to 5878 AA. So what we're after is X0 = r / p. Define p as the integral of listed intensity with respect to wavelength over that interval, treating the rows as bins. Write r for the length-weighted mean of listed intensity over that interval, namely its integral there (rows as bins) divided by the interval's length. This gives 0.06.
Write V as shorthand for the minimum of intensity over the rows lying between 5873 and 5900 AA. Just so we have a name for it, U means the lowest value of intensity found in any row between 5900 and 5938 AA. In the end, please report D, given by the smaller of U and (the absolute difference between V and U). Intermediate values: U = 12.3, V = 11.7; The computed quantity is 0.60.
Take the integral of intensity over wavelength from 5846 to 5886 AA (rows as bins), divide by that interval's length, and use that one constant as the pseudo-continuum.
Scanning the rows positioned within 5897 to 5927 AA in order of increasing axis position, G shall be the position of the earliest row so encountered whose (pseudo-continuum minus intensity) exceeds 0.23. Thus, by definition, 5898.67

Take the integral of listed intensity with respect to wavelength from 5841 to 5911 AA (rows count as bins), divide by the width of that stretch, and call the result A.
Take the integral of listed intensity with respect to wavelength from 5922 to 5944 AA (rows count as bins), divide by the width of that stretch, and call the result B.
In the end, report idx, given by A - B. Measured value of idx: 0.0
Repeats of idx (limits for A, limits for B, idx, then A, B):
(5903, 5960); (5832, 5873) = -0.2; 12.5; 12.6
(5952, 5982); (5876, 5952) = -0.1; 12.3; 12.4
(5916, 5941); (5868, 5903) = 0.2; 12.5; 12.3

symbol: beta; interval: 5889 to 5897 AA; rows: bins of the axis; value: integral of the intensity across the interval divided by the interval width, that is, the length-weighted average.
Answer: 11.8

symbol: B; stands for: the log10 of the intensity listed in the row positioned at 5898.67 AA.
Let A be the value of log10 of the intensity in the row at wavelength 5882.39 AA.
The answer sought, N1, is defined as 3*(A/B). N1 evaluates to 3.06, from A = 1.10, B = 1.08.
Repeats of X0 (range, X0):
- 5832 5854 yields 0.05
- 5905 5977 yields 0.01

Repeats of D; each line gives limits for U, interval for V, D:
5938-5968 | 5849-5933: 0.60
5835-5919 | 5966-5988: 0.50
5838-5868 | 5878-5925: 0.80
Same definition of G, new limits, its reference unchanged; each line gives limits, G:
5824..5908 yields 5887.81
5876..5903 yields 5887.81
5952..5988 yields 5953.24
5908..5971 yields 5942.29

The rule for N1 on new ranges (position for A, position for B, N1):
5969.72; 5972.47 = 3.00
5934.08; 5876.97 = 2.98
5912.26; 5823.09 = 2.99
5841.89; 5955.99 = 3.06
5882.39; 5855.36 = 3.02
